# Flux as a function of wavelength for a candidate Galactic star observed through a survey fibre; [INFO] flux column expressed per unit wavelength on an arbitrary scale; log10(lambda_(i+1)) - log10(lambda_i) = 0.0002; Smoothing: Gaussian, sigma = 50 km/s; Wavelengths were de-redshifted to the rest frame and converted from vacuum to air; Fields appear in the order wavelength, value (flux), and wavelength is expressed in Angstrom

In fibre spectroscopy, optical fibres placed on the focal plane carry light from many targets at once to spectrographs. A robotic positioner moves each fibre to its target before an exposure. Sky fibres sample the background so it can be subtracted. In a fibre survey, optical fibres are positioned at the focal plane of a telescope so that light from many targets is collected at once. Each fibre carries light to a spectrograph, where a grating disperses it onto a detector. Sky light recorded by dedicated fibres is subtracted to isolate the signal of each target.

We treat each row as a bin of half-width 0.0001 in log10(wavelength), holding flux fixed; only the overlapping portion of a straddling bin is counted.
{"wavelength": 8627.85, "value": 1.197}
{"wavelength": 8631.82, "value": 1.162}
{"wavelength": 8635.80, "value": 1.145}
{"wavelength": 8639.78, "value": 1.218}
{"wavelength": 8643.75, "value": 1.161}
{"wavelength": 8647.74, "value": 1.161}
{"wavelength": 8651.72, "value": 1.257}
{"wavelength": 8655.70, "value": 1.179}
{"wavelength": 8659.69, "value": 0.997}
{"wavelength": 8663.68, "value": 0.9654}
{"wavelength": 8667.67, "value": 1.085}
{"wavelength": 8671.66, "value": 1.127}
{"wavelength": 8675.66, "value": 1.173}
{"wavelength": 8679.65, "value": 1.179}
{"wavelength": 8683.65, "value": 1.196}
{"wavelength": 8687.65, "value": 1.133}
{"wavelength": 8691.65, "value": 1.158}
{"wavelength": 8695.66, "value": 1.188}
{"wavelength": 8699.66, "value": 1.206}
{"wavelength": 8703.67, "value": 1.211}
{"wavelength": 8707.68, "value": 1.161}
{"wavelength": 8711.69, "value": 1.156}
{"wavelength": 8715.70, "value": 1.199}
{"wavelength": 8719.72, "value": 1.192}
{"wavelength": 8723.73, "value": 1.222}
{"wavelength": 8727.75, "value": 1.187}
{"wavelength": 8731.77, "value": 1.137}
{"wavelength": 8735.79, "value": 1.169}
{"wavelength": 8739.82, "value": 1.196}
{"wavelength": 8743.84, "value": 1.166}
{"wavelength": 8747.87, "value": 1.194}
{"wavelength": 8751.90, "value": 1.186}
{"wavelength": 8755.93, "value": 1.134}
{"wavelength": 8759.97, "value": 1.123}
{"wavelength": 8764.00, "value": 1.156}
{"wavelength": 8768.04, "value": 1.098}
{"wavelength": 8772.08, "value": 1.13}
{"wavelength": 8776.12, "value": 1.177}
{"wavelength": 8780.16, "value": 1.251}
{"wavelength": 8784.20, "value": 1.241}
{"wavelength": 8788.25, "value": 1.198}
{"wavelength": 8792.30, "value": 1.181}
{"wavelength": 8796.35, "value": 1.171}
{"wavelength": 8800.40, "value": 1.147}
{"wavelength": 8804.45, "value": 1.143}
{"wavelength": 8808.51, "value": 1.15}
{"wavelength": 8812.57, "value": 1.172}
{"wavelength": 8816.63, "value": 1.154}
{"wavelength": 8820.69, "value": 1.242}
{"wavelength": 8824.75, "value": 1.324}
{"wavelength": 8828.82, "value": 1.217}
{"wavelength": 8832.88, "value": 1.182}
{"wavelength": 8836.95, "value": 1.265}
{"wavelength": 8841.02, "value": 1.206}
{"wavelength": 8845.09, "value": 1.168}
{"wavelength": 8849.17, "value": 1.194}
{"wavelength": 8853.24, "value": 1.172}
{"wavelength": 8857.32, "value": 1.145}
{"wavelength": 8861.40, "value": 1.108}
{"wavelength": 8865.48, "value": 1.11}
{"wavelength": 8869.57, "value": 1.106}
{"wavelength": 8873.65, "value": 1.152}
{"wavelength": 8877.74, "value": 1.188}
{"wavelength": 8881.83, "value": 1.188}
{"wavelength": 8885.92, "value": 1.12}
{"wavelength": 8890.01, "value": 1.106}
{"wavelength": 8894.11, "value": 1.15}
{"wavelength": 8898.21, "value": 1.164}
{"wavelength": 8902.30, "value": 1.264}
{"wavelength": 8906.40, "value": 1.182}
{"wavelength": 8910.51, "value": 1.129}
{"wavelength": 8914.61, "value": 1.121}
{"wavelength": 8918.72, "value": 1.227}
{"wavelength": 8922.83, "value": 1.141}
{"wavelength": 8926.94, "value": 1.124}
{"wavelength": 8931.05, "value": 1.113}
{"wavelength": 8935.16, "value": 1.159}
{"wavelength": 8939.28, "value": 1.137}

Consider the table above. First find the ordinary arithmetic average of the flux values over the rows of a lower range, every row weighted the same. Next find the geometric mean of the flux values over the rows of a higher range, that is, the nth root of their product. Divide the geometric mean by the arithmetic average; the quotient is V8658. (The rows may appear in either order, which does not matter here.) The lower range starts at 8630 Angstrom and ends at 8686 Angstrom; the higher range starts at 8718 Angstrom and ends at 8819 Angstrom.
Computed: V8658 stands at 1.02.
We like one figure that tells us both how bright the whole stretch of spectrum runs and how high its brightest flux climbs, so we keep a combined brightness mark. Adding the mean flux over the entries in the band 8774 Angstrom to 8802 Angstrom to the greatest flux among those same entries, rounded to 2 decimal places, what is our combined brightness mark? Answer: 2.45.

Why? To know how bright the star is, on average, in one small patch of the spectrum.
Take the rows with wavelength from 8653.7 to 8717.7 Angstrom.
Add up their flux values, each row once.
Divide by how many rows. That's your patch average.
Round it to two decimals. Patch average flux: 1.14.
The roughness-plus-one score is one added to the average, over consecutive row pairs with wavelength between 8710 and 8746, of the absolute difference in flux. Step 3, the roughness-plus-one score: 1.03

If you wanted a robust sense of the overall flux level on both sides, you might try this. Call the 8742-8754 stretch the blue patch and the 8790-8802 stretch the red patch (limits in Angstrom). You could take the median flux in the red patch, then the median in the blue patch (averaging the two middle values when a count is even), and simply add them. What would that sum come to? 2.357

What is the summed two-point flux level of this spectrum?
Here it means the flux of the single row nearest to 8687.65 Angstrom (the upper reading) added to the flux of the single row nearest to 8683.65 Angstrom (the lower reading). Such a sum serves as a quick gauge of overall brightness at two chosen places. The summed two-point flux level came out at 2.329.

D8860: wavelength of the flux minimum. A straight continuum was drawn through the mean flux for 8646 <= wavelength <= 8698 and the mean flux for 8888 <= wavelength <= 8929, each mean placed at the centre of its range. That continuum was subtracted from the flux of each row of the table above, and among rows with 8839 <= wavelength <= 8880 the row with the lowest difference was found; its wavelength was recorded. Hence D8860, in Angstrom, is 8869.57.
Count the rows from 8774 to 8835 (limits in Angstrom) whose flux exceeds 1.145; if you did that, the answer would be 14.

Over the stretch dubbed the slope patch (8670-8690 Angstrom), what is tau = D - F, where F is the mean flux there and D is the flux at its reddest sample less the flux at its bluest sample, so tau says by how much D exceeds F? -1.16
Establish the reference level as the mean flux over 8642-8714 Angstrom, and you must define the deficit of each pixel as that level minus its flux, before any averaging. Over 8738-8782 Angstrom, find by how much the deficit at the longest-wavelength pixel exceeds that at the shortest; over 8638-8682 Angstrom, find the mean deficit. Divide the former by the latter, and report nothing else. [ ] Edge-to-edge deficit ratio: -4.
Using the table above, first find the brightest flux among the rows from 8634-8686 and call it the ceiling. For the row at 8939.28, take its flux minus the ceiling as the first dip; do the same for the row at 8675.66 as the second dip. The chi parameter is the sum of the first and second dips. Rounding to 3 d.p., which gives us -0.204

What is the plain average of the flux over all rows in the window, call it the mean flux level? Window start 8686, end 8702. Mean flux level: 1.17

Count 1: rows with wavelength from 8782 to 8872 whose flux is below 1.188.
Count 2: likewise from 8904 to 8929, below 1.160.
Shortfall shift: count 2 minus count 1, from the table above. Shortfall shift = -10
